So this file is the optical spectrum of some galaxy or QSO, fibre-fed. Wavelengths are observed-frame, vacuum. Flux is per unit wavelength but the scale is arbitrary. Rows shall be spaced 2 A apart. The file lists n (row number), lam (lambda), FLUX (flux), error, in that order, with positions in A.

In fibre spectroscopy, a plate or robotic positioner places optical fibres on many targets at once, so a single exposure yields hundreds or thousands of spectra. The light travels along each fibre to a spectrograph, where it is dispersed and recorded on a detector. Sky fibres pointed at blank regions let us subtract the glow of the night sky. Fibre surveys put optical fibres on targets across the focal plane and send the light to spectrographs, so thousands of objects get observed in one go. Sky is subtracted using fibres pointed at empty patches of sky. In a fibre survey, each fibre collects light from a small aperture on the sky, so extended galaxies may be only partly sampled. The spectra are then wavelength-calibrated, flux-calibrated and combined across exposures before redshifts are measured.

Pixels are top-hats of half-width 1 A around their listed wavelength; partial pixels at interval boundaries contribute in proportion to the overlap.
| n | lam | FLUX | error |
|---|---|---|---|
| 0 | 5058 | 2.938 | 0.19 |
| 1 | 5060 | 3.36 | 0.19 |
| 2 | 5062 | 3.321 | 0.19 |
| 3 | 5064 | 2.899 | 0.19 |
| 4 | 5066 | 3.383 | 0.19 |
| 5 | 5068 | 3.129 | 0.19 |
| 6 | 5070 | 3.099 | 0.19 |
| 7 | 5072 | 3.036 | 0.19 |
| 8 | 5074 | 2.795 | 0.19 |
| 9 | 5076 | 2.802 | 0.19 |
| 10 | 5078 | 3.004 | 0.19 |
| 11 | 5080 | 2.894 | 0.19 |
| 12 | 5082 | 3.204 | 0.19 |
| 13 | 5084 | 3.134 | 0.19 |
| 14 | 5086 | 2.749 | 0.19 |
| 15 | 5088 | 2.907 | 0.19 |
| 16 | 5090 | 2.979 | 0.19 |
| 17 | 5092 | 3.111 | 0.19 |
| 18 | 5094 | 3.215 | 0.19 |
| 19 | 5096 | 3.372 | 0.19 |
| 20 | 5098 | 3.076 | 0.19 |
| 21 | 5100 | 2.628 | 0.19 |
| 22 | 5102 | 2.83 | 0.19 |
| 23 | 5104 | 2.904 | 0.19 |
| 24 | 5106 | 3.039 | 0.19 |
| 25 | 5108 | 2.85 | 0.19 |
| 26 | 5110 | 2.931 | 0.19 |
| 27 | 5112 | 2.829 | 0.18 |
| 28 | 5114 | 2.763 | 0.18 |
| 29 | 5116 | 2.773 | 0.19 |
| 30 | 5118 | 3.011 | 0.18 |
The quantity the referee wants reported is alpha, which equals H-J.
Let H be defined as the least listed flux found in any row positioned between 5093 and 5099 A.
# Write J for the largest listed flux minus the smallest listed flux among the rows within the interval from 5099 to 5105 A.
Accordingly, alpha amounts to 2.80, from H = 3.076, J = 0.28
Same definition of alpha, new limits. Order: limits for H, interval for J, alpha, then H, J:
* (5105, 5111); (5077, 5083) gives 2.54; 2.85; 0.31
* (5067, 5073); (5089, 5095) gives 2.80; 3.036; 0.24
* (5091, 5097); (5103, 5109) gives 2.92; 3.111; 0.19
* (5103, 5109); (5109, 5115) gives 2.68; 2.85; 0.17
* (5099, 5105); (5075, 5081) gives 2.43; 2.628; 0.20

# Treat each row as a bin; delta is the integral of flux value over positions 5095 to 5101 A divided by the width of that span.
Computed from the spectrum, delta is 3.03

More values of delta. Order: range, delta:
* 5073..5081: 2.87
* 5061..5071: 3.17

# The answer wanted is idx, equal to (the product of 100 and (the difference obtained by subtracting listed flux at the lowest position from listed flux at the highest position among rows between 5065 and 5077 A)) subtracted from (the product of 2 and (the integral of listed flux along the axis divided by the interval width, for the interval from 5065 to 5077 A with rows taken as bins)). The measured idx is 64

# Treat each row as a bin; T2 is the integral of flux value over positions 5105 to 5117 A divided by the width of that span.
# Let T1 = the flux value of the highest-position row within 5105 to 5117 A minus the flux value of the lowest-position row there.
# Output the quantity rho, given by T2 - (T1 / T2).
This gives 2.96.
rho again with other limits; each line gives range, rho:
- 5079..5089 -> 2.97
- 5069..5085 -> 2.98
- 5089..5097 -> 3.05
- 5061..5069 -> 3.24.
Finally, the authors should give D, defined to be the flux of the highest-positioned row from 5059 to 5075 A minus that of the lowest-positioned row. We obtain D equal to -0.6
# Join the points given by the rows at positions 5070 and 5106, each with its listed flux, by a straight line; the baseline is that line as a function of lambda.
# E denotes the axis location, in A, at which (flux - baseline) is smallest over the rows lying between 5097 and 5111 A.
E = 5100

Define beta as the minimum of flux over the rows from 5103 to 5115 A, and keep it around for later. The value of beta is 2.763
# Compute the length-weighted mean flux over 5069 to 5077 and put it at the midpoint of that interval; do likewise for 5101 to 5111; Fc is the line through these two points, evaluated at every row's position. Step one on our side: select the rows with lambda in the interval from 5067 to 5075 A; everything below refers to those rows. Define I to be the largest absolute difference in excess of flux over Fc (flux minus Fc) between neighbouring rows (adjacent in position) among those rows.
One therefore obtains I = 0.24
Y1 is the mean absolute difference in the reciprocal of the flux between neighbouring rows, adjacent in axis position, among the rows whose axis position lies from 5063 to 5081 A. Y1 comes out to 0.0186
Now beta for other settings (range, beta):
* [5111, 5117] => 2.763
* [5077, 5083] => 2.894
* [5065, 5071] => 3.099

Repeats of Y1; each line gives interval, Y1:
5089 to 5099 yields 0.0169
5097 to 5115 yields 0.0199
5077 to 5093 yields 0.0200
